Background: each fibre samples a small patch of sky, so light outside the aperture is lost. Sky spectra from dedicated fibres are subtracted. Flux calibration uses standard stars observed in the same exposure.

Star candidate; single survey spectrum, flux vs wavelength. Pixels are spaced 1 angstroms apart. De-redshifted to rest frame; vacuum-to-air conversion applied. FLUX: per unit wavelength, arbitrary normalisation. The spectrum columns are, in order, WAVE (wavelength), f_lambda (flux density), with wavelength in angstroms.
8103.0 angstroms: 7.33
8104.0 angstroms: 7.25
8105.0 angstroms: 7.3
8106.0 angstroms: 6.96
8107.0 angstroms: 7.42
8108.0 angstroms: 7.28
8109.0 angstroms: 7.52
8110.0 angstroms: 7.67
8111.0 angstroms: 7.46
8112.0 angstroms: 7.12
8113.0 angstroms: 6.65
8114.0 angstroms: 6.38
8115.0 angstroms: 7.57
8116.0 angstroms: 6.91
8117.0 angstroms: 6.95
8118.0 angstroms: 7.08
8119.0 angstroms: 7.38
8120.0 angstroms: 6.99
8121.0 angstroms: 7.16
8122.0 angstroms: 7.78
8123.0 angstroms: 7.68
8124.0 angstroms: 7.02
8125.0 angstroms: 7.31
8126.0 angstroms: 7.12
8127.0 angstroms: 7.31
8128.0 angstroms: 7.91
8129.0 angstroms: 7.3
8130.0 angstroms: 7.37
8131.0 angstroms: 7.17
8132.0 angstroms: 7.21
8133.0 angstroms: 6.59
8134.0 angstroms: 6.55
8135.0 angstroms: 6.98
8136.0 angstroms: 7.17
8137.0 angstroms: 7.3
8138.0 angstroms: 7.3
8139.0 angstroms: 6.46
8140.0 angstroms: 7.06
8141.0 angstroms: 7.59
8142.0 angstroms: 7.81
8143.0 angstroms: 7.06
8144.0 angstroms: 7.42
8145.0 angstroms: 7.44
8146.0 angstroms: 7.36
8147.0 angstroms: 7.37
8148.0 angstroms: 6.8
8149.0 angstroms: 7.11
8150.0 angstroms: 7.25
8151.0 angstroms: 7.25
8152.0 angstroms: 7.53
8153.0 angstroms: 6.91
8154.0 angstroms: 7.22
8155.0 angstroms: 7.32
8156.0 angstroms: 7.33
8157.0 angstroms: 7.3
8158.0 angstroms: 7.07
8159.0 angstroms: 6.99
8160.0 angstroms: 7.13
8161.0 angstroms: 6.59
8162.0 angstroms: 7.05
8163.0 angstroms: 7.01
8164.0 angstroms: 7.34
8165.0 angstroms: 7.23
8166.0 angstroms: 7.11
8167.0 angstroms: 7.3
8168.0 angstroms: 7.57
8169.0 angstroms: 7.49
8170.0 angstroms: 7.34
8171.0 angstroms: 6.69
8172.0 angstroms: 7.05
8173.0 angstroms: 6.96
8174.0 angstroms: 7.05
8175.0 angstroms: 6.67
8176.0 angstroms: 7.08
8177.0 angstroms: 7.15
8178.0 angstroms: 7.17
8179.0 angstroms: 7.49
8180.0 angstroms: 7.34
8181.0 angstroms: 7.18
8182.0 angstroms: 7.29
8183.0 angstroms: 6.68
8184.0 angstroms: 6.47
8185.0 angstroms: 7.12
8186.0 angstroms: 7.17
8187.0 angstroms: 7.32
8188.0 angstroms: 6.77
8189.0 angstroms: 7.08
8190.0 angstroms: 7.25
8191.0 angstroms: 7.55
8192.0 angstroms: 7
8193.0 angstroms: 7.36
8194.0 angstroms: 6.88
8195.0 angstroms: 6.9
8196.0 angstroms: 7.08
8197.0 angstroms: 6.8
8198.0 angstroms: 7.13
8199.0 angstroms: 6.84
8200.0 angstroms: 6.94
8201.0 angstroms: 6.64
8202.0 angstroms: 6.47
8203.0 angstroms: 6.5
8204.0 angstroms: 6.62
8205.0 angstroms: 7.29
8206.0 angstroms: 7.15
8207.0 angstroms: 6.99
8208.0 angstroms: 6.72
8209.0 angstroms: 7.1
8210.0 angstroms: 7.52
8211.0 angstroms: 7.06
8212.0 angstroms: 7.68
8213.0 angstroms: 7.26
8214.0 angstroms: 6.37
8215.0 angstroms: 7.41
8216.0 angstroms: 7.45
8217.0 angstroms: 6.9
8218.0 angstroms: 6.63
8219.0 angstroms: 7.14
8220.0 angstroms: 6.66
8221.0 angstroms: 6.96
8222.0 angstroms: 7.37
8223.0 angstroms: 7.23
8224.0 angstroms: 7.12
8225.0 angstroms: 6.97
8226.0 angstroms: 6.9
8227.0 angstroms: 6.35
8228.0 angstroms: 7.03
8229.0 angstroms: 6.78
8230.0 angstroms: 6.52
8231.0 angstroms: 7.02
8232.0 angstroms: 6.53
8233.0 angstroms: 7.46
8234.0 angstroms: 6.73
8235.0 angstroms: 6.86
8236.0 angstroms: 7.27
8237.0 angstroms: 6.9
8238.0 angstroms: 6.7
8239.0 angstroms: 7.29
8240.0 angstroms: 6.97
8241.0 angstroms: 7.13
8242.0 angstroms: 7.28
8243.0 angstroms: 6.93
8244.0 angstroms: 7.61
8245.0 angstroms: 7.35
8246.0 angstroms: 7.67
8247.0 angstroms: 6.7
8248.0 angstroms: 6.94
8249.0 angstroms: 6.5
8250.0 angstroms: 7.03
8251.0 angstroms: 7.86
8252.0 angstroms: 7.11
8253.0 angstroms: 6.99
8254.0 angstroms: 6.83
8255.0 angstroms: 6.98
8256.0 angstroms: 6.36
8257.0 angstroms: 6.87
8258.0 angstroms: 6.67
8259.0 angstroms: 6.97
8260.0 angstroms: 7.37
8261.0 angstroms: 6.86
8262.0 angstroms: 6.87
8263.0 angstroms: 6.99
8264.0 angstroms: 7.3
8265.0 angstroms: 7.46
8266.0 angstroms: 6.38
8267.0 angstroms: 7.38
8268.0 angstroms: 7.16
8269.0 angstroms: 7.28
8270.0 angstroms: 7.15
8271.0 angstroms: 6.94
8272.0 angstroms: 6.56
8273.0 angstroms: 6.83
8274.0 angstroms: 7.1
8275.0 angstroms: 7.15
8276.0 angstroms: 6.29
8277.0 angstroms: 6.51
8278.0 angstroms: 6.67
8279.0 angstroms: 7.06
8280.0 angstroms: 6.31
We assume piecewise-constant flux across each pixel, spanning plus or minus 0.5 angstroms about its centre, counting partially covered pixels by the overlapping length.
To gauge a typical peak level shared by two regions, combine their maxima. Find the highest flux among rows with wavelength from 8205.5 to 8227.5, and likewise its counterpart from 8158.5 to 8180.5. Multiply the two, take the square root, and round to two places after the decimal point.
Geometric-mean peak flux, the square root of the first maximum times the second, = 7.62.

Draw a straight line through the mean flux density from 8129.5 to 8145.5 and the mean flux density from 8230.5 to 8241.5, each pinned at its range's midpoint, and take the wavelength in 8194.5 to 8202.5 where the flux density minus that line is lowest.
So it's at 8202.0 angstroms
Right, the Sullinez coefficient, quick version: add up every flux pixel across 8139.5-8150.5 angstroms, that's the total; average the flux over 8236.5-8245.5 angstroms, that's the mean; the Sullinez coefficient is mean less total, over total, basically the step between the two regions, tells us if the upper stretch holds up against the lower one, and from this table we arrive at -0.911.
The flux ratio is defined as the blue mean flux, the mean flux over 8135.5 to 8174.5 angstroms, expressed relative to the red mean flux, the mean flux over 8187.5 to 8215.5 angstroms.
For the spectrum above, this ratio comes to 1.02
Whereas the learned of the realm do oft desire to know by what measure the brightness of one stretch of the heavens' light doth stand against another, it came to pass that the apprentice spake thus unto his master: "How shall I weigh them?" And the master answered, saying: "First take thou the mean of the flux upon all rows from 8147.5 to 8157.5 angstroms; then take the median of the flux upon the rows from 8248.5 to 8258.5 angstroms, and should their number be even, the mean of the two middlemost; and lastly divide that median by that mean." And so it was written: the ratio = 0.96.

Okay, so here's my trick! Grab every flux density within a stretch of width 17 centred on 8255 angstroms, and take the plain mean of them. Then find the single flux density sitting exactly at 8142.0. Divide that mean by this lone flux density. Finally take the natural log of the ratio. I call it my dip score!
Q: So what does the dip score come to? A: -0.12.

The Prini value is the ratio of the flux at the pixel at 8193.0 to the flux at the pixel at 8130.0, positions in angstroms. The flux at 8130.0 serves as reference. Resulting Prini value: 1.00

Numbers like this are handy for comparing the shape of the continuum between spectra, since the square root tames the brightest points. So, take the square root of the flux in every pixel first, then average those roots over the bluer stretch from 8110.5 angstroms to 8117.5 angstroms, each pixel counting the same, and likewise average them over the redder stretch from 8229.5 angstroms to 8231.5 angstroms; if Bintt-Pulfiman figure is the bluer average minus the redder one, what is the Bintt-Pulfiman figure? 0.044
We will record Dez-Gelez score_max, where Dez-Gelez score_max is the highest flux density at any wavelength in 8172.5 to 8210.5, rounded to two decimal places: 7.55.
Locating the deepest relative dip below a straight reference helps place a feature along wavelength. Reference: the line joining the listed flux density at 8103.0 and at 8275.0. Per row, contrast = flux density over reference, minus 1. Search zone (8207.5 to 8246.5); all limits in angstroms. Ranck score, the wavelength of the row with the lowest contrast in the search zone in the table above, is 8227.0 angstroms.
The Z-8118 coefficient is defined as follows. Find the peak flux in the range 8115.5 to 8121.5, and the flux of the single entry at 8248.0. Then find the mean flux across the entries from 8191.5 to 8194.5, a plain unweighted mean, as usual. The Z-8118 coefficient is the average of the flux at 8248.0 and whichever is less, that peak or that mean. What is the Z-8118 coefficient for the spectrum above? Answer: 7.01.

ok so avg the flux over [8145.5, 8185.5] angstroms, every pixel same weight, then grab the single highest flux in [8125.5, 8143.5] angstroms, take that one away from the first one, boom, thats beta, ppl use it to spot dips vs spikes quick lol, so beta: -0.78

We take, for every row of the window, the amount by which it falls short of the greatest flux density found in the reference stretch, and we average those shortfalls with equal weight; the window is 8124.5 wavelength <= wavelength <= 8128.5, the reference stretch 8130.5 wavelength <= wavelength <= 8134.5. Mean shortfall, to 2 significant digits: -0.20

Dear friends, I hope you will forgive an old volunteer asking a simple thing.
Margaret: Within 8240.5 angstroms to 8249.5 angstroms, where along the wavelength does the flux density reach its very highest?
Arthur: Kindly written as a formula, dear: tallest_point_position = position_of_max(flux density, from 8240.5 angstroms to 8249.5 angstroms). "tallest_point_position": 8246.0 angstroms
